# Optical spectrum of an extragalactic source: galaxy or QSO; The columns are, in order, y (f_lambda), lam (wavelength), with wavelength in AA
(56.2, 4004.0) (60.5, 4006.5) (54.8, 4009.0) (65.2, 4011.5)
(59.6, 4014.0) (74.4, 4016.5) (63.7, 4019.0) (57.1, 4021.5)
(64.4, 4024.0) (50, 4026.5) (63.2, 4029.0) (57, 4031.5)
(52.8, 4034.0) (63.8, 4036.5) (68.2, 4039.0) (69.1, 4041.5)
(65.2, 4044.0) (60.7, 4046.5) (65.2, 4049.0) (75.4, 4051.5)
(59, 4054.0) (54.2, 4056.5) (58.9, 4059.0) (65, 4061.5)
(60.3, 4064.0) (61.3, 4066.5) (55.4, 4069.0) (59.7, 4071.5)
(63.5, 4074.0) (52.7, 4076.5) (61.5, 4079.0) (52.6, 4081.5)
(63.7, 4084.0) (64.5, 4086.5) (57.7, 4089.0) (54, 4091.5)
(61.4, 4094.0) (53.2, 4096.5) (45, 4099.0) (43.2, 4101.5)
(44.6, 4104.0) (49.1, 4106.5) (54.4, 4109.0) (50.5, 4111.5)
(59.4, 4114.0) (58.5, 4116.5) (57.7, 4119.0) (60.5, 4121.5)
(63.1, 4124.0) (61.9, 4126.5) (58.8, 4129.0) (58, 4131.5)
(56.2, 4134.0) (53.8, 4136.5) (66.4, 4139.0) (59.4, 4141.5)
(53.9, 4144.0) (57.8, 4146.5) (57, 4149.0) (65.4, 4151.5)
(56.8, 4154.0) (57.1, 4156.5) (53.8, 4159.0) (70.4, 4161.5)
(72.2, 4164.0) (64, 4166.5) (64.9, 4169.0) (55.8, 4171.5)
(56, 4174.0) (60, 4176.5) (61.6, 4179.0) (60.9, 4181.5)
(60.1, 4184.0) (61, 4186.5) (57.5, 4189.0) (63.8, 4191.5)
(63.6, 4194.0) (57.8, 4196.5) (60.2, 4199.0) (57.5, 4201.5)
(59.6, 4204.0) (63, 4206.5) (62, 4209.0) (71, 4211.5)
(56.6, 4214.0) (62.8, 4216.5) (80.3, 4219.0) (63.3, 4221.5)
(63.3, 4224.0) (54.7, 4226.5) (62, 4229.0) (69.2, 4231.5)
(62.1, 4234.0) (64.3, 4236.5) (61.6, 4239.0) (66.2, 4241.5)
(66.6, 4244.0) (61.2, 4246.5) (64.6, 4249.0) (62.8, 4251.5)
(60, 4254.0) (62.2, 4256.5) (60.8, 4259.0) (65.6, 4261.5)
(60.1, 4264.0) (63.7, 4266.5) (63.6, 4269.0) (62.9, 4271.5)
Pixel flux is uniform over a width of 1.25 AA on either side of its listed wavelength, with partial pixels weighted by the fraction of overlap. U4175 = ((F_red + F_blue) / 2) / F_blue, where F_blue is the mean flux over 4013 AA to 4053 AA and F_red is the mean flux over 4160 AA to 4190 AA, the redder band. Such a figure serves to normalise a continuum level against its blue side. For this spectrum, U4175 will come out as 0.99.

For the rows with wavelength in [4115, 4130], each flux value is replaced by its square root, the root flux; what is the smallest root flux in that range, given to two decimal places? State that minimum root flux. 7.60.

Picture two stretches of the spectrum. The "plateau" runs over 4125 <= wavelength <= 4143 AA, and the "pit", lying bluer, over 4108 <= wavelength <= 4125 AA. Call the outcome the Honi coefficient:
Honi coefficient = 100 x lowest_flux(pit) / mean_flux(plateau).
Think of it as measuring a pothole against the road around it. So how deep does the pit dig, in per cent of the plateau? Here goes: 85.3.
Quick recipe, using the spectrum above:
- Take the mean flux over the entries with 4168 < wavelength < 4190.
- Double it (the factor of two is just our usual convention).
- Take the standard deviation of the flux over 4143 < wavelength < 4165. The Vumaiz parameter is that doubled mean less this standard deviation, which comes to 113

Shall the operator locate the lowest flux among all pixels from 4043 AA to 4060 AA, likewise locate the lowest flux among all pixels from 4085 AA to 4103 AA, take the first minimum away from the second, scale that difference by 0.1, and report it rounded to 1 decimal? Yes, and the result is -1.1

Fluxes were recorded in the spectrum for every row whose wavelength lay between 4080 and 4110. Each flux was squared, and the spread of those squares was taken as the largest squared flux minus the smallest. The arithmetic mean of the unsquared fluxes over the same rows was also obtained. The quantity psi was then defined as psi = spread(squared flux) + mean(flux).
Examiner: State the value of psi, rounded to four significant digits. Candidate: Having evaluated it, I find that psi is 2348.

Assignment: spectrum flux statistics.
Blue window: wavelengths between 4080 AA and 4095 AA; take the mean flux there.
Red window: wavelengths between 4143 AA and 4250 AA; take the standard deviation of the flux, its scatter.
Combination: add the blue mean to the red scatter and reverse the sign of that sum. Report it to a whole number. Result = -64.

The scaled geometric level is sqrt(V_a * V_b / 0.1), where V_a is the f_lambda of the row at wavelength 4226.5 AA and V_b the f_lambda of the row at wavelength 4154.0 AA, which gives 176.3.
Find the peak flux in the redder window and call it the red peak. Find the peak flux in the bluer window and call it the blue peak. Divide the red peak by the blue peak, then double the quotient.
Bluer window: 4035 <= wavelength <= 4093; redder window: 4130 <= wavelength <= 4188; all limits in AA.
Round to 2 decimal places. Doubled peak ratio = 1.92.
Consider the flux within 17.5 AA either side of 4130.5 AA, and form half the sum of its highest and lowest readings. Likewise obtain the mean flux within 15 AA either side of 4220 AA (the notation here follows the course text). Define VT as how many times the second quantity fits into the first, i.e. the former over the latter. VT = 0.94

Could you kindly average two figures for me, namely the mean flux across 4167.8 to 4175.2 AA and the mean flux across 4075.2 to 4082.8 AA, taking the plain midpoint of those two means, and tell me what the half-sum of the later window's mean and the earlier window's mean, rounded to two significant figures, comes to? 57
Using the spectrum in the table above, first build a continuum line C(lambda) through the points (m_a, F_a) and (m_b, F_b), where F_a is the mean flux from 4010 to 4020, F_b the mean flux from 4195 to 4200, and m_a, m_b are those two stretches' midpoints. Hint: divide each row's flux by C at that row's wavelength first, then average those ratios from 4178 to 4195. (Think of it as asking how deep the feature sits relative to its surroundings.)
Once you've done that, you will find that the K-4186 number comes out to 1.03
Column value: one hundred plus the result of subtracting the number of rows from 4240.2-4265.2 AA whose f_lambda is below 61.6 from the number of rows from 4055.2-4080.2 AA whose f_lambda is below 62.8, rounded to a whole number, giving 104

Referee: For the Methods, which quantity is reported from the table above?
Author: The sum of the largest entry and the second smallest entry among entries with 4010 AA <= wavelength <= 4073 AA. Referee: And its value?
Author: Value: 128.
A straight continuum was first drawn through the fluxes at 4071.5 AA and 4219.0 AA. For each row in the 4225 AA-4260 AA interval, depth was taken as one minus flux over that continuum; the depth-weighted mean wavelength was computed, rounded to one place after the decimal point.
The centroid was 4243.2 AA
